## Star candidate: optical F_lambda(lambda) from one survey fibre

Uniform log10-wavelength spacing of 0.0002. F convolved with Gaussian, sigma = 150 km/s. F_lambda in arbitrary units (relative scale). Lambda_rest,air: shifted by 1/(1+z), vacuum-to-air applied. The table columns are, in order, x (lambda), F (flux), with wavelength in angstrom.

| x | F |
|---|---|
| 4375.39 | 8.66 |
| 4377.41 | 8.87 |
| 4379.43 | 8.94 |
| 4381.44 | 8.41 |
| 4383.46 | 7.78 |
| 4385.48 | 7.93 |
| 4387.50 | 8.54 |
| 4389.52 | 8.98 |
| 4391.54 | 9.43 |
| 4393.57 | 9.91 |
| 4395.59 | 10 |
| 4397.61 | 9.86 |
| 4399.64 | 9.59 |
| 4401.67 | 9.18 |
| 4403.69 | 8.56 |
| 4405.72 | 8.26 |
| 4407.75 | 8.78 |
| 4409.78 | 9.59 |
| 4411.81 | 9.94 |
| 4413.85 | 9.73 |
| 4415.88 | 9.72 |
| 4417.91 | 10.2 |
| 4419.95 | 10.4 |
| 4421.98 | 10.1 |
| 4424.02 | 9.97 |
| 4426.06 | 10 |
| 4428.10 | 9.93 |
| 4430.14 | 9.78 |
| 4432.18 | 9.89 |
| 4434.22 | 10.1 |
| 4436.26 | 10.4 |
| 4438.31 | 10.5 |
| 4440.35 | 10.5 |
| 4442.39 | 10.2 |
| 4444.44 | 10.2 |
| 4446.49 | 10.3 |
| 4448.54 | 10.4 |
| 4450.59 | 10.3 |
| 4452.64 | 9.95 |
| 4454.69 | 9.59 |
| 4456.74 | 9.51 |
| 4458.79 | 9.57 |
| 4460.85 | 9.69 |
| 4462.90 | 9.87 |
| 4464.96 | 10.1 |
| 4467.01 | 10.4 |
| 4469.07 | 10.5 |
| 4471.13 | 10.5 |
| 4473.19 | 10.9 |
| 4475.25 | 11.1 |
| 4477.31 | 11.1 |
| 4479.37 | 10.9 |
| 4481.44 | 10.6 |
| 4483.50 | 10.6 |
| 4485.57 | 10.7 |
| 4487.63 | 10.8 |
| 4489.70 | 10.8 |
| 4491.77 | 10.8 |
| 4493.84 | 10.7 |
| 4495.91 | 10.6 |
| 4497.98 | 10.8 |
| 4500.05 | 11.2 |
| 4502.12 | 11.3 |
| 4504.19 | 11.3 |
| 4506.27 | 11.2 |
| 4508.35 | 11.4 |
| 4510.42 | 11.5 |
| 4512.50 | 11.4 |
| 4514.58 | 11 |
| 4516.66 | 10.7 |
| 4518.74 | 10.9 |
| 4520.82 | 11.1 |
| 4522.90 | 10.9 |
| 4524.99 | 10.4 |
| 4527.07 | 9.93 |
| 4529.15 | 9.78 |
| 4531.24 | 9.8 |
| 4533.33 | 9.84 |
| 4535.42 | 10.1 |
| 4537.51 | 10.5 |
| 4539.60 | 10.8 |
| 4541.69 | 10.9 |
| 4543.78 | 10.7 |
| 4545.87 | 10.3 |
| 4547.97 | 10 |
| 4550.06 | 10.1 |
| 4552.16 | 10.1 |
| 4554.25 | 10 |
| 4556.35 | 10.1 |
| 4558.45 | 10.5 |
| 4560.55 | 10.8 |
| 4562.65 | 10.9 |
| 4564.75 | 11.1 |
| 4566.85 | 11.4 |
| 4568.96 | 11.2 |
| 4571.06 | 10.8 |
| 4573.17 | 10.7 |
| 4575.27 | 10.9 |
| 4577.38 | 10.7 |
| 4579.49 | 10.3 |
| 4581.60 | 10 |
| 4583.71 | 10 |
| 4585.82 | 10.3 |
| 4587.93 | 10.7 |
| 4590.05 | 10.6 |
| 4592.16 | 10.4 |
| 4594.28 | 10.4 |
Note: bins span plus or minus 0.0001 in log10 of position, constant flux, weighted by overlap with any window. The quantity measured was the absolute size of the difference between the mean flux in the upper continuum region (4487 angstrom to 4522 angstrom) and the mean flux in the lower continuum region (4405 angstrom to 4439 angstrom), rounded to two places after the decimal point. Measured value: 1.19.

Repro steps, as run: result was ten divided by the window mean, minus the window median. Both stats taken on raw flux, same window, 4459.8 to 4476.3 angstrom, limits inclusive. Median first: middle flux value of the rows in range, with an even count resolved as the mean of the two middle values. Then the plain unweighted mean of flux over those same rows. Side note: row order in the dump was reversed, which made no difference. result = -9.5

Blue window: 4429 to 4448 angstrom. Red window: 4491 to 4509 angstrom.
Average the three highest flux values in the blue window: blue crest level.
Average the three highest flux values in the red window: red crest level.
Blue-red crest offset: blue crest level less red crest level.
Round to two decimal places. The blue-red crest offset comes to -0.87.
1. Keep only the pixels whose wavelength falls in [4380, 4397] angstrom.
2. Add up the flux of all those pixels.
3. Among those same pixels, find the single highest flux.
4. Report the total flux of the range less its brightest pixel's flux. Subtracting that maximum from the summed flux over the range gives 61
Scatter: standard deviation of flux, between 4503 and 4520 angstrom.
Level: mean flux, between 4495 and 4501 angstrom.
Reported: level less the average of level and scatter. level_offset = 5.3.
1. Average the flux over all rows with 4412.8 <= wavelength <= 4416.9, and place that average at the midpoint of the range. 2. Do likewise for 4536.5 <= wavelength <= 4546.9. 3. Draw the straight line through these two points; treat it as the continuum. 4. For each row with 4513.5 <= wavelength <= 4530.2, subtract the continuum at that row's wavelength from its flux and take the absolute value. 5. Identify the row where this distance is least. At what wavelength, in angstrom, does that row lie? 4524.99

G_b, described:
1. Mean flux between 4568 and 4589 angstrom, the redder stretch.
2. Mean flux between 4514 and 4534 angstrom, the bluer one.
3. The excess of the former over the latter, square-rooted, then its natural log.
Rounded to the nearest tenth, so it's -1.0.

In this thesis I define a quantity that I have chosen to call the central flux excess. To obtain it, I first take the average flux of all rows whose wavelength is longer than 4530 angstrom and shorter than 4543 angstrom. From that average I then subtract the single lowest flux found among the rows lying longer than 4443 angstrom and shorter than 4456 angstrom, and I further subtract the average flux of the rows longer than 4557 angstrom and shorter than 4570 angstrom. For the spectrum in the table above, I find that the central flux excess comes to -10.2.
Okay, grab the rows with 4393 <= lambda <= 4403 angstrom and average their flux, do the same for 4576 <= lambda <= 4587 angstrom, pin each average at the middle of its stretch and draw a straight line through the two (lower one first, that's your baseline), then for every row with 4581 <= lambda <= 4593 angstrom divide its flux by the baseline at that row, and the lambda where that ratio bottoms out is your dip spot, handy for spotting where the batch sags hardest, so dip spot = 4583.71 angstrom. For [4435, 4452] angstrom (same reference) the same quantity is 4444.44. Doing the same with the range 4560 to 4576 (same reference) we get 4573.17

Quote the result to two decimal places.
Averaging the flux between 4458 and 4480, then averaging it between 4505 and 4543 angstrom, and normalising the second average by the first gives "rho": 1.02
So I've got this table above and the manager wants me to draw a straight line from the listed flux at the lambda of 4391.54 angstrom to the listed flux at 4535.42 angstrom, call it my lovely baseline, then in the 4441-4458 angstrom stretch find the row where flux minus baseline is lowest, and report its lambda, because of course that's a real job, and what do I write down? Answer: 4456.74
